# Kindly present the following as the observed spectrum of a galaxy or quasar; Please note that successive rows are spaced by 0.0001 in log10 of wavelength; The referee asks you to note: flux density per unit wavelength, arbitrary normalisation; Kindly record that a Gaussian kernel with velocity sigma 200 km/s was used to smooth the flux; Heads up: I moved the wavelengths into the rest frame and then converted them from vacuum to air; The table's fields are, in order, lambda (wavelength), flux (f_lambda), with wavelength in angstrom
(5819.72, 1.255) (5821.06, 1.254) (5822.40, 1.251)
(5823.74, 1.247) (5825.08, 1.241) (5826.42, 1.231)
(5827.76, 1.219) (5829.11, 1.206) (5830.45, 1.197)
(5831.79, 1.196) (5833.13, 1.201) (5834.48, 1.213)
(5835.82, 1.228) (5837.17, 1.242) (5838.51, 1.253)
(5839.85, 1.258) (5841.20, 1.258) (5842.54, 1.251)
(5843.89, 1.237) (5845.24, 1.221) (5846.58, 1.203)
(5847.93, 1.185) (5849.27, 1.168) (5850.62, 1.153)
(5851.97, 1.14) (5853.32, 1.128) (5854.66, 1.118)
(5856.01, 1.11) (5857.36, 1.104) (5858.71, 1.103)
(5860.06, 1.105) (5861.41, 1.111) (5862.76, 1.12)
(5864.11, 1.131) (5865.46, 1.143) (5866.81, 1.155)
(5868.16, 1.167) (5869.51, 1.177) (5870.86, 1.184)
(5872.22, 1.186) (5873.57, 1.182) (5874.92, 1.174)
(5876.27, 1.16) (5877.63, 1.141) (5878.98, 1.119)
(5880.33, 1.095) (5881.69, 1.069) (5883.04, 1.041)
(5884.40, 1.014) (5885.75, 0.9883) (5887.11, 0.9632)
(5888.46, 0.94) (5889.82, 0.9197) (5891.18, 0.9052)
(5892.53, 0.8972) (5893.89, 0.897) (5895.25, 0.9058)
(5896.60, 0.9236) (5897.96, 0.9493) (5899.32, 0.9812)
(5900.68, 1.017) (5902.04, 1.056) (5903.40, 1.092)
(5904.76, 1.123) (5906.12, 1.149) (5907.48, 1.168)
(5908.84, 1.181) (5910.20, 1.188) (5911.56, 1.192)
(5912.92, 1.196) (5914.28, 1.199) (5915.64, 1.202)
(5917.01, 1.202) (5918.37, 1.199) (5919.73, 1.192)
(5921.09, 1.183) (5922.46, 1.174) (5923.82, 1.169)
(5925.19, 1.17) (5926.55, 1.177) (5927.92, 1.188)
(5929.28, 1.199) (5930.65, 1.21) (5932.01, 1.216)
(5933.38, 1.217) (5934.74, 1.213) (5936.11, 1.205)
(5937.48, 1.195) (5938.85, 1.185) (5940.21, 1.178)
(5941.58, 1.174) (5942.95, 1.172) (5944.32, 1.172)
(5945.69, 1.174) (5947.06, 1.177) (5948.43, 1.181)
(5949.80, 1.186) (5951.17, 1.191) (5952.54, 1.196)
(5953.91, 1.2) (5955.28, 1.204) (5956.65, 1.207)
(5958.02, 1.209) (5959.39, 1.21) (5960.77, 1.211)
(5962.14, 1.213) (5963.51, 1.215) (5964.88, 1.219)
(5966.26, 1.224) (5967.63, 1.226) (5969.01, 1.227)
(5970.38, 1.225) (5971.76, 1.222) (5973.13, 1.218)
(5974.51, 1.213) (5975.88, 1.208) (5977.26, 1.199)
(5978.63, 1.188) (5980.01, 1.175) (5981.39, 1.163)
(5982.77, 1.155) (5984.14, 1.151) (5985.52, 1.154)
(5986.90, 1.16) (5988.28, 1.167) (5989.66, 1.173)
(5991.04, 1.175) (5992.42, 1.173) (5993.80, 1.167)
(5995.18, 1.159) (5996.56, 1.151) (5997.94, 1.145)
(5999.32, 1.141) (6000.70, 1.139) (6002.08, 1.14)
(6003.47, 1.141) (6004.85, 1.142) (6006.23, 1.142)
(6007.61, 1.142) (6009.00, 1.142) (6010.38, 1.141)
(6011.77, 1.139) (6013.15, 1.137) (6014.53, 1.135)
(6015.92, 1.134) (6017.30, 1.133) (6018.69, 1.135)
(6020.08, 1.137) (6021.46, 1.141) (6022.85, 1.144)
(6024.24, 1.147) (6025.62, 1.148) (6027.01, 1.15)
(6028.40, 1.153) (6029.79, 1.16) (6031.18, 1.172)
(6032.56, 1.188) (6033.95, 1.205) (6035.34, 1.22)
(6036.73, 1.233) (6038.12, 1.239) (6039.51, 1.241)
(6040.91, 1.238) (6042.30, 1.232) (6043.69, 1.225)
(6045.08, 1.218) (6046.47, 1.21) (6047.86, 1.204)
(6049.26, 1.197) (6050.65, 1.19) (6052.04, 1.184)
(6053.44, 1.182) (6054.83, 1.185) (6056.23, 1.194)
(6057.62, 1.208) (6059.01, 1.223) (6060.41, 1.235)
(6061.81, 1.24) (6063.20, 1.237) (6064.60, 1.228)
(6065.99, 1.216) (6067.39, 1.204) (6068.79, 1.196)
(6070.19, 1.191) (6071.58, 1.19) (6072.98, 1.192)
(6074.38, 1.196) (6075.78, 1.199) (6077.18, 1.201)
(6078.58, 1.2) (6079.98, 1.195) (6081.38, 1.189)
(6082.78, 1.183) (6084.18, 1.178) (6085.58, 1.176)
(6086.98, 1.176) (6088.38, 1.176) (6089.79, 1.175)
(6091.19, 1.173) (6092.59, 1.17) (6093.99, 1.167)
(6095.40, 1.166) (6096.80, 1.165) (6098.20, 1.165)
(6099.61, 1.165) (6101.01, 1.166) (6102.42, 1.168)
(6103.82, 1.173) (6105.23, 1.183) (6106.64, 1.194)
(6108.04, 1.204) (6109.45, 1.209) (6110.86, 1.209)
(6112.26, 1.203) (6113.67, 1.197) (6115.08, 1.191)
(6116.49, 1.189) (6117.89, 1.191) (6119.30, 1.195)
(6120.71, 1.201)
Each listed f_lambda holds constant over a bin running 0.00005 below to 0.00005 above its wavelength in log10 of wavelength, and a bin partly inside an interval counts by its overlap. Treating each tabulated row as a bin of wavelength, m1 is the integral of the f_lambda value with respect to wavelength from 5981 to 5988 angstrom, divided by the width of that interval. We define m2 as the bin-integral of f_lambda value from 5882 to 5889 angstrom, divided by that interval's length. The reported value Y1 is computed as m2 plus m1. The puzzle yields 2.15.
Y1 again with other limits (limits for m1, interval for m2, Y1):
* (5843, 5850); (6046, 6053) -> 2.40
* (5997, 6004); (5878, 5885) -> 2.21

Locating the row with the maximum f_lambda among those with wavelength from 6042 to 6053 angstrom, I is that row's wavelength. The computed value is 6042.30 angstrom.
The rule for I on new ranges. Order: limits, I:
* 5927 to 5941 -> 5933.38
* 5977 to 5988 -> 5977.26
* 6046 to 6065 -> 6061.81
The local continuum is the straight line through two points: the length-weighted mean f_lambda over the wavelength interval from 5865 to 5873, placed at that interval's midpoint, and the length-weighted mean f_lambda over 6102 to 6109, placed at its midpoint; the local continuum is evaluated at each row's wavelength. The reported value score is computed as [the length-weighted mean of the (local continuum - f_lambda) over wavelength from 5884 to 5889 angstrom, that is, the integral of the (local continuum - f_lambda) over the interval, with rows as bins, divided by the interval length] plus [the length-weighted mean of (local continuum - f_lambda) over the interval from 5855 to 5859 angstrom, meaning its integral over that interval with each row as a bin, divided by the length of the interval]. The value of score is 0.26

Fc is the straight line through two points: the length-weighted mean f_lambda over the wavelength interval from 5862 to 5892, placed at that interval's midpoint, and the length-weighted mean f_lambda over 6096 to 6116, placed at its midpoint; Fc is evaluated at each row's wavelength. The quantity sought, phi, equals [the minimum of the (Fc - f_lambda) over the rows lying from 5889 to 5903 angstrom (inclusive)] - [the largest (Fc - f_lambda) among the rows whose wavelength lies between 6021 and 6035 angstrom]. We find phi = 0.03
